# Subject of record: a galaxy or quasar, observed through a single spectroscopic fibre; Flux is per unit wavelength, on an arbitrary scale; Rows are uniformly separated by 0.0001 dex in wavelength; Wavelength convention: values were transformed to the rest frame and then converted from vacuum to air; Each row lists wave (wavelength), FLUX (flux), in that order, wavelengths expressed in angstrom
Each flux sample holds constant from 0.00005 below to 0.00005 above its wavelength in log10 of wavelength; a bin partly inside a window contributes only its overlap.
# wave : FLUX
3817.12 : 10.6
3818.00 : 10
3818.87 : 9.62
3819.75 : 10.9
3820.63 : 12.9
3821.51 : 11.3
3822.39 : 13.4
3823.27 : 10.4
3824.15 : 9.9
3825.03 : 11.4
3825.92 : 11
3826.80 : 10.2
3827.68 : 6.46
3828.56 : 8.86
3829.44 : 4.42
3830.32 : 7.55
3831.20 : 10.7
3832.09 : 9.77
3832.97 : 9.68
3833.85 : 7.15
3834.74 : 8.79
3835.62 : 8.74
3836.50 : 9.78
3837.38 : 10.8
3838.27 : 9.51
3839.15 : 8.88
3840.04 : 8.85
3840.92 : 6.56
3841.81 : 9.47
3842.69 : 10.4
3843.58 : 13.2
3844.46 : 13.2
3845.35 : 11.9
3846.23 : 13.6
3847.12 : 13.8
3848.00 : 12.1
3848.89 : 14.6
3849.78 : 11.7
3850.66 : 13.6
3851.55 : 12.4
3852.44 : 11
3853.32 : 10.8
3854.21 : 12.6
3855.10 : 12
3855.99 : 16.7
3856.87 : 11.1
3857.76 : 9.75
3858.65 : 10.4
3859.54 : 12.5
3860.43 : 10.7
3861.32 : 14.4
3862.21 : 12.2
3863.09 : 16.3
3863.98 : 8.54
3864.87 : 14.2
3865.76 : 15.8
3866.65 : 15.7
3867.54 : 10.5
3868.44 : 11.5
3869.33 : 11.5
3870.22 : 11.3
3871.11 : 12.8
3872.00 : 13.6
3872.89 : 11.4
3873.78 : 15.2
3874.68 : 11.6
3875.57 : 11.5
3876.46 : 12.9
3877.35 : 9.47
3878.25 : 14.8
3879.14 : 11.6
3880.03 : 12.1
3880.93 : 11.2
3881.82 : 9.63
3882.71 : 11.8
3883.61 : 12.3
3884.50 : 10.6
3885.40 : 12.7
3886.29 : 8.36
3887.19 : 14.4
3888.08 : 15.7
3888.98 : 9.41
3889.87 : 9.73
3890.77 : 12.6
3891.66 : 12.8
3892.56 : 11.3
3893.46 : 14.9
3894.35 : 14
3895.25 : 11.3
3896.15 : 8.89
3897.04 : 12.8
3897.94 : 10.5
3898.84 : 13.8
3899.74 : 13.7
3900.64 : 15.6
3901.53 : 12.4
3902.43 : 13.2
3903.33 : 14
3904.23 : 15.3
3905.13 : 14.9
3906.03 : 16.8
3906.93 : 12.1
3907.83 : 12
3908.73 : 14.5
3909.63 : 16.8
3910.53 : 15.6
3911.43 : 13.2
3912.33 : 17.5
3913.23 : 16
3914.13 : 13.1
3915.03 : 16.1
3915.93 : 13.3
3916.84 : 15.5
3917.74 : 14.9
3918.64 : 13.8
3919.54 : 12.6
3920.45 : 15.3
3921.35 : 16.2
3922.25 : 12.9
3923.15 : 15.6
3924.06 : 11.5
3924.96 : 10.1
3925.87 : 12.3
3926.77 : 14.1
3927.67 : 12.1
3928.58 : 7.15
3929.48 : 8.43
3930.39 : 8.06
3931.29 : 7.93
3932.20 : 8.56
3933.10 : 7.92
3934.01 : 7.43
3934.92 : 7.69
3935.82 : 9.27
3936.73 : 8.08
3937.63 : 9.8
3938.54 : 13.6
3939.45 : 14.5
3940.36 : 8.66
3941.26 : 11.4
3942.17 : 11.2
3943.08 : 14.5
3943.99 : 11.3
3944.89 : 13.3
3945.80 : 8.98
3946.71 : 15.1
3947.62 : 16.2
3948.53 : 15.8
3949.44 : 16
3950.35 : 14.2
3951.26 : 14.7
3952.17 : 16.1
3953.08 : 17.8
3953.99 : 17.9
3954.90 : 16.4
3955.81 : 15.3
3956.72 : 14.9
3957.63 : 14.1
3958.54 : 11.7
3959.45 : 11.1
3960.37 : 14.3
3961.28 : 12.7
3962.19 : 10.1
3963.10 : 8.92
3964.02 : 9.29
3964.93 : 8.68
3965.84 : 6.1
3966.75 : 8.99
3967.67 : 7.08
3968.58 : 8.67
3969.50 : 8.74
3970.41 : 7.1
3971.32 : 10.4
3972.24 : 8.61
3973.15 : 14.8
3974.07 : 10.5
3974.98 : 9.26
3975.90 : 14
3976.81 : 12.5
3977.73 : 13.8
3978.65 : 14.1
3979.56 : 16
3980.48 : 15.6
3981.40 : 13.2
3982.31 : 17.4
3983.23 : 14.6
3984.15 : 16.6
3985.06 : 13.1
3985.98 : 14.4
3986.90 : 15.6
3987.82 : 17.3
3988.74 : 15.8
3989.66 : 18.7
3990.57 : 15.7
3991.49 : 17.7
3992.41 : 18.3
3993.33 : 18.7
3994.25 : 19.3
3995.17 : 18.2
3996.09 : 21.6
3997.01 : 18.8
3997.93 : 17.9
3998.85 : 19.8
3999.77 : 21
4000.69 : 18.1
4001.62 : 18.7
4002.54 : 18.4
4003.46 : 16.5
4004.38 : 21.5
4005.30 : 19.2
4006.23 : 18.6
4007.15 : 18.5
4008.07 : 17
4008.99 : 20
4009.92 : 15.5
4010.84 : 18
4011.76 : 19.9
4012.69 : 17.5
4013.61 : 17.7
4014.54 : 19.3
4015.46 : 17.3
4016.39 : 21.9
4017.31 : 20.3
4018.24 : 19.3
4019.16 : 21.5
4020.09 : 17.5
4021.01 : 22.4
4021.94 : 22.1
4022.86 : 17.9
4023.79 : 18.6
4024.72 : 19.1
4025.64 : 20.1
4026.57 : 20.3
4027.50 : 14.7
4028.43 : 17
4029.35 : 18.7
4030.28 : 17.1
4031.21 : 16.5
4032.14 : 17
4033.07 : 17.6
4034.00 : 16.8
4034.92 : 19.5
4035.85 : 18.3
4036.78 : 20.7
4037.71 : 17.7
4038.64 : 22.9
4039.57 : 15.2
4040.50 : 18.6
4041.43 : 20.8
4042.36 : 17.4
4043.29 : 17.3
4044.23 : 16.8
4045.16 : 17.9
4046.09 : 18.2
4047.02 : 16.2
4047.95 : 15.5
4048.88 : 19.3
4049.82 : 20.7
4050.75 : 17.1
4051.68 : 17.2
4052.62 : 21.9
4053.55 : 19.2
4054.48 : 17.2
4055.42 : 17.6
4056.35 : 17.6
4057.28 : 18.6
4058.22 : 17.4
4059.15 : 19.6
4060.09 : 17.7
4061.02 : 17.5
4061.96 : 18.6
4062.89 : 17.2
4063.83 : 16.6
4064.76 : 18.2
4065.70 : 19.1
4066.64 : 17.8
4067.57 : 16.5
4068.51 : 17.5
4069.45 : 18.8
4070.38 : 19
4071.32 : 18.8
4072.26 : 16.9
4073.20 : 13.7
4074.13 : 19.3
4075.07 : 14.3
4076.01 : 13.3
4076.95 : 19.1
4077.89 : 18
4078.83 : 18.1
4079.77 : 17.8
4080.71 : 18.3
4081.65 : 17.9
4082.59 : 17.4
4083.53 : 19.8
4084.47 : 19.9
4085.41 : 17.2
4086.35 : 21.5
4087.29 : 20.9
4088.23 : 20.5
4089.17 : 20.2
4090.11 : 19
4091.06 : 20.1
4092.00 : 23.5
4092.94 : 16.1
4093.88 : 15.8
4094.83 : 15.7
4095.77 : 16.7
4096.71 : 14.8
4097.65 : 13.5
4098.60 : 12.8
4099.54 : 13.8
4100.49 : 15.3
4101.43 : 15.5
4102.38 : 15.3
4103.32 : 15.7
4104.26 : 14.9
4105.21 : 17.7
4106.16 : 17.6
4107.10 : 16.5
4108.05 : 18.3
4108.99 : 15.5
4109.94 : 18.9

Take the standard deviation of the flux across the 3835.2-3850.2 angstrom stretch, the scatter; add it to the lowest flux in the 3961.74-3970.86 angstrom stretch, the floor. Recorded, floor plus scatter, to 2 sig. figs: 8.3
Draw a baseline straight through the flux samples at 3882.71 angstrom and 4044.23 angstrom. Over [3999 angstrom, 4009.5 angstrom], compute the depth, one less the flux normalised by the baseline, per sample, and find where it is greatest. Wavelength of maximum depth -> 4003.46 angstrom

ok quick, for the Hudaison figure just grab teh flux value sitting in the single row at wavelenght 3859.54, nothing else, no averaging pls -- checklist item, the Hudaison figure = 12.5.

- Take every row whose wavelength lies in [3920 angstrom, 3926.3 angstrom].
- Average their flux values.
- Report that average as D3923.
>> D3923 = 13.4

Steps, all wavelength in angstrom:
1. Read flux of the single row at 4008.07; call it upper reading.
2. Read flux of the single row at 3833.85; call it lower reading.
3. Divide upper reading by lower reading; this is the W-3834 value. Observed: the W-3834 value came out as 2.4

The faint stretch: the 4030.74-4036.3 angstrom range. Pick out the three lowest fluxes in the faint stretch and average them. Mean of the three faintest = 17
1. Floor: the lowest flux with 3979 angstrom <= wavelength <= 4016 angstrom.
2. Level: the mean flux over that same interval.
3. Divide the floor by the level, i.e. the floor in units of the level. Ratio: 0.741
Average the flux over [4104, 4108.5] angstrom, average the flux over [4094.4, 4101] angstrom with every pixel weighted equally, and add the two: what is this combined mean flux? 32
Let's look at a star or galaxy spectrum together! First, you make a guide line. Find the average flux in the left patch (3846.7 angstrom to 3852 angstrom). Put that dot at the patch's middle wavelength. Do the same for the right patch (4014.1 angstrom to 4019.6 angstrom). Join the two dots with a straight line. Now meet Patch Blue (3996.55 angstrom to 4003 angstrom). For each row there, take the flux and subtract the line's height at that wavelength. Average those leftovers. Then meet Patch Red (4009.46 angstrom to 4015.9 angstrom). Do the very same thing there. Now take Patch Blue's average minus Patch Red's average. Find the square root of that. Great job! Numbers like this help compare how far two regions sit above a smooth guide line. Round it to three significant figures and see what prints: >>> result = 1.27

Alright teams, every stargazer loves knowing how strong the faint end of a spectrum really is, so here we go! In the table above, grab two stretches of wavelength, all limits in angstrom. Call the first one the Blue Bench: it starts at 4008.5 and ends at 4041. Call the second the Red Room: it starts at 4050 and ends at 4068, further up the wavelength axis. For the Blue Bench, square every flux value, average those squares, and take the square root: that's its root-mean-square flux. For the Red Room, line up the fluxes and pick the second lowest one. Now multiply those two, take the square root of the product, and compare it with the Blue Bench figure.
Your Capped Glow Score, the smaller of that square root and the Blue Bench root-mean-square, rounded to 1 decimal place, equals 17.7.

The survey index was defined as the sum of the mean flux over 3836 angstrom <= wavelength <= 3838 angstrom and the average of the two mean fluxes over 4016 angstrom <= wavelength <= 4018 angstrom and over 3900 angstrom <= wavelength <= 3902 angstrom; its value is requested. 28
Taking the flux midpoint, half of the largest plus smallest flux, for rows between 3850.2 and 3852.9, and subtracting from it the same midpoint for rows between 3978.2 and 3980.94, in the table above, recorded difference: -3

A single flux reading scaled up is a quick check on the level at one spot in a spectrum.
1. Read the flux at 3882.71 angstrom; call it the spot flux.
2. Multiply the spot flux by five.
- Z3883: 59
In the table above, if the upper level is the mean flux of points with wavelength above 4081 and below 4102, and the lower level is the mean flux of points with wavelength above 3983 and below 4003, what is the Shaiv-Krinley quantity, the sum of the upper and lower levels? 35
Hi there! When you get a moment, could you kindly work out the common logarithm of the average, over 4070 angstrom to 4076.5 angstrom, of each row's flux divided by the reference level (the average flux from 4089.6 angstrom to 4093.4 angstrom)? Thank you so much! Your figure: -0.08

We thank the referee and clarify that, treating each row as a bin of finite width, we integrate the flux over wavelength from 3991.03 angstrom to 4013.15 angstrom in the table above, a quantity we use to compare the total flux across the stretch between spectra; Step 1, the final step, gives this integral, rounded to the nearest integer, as 413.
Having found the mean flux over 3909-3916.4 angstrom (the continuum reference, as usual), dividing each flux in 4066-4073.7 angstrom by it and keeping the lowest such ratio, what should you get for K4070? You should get 0.90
